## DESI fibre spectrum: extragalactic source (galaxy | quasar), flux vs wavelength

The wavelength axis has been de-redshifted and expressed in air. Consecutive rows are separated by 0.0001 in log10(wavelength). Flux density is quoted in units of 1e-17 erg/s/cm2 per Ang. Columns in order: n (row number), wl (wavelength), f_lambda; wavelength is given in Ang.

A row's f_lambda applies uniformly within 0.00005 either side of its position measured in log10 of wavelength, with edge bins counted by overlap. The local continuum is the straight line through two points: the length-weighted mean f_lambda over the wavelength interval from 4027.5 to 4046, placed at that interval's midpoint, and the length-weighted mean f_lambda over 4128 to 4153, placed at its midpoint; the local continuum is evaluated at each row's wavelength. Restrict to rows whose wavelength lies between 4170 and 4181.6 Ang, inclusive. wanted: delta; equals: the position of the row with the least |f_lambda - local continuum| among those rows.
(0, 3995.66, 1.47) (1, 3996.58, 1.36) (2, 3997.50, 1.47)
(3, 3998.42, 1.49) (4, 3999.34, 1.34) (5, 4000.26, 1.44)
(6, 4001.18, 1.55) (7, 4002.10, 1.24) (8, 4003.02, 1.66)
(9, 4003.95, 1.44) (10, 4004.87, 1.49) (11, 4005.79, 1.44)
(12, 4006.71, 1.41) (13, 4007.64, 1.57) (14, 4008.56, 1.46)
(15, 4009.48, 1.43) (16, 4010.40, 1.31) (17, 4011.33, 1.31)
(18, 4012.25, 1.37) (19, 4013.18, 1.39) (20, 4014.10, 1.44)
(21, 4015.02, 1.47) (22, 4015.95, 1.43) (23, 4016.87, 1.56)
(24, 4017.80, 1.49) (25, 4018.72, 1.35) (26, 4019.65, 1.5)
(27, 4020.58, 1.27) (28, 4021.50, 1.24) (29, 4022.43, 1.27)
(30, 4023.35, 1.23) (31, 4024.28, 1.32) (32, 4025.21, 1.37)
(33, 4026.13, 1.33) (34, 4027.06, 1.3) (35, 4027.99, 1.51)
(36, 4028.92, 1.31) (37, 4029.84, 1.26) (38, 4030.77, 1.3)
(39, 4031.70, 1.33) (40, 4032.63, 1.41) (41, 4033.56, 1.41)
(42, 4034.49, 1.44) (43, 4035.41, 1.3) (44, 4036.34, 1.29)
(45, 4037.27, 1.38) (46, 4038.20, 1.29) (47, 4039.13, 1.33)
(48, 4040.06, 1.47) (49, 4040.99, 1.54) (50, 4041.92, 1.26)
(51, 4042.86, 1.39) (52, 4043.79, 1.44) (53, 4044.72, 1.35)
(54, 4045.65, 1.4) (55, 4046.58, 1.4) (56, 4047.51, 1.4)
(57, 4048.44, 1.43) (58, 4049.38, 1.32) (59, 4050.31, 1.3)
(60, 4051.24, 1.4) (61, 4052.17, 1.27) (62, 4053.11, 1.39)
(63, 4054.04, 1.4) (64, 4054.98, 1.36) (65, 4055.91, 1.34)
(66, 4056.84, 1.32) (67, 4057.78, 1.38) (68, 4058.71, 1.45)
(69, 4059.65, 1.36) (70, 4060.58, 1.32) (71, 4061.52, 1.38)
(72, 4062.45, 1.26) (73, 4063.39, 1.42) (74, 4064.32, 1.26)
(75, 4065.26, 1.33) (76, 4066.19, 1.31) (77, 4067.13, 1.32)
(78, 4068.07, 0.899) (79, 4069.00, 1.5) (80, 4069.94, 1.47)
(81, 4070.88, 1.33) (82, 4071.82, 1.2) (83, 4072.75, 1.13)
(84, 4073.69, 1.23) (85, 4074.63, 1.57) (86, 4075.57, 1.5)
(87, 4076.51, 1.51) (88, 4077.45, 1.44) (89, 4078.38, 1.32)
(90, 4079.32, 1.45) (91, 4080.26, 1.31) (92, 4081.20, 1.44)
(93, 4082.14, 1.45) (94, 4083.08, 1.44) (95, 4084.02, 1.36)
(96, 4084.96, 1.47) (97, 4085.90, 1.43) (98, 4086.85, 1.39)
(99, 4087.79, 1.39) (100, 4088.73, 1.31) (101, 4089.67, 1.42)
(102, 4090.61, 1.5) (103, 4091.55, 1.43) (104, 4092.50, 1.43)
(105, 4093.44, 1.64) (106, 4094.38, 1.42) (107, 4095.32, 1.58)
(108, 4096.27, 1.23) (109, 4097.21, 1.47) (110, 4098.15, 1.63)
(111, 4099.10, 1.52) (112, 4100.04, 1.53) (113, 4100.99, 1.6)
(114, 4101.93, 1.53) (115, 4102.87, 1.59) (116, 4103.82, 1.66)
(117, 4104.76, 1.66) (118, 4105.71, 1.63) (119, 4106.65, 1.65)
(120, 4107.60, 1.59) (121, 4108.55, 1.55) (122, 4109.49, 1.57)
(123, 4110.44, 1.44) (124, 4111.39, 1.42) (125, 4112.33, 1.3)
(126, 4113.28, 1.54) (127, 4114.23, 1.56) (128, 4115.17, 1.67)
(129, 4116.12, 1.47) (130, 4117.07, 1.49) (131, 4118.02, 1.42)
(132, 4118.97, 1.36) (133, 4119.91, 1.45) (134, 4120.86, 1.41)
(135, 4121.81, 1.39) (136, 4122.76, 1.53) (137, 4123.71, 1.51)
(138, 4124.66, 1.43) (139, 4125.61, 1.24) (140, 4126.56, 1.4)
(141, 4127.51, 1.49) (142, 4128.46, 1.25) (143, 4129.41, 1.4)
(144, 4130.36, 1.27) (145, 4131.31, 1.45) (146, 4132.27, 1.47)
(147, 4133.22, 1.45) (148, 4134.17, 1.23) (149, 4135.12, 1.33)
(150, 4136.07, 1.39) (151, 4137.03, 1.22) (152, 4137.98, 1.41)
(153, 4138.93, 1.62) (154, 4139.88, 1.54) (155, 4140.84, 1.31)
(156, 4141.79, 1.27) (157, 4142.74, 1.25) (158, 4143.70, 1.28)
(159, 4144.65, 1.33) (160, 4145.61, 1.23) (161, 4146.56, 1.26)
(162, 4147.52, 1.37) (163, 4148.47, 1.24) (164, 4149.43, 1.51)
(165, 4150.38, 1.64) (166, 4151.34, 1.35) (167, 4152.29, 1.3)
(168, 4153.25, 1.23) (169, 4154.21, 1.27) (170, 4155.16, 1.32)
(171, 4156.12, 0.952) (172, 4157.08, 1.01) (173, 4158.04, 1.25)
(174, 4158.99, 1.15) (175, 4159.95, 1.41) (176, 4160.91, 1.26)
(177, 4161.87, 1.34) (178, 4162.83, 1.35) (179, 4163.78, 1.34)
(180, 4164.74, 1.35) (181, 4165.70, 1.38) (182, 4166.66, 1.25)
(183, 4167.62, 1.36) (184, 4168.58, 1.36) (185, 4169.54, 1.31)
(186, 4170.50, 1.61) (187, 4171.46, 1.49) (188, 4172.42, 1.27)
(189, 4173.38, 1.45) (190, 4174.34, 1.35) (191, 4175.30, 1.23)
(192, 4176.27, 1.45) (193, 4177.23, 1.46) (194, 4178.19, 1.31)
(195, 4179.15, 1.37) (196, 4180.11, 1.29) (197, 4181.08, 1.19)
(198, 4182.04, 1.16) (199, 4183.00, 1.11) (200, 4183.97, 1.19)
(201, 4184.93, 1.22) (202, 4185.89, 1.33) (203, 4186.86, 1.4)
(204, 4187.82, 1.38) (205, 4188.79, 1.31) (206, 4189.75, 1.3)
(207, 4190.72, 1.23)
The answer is 4174.34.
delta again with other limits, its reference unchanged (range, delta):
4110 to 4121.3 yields 4118.97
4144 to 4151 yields 4147.52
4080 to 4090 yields 4084.02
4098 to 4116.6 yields 4111.39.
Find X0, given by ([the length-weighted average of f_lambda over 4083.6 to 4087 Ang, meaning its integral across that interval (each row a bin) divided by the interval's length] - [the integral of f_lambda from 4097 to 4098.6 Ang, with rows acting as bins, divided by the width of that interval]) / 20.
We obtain -0.008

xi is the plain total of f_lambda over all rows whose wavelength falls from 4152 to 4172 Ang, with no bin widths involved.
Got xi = 27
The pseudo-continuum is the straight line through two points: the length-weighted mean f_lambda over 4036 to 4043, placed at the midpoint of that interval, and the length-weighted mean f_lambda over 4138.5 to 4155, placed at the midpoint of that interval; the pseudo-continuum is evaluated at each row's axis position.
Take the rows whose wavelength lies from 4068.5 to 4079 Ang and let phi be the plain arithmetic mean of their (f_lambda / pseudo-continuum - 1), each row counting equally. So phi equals 0.014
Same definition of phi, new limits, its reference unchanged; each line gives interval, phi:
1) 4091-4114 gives 0.123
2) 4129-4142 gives 0.022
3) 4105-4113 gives 0.119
